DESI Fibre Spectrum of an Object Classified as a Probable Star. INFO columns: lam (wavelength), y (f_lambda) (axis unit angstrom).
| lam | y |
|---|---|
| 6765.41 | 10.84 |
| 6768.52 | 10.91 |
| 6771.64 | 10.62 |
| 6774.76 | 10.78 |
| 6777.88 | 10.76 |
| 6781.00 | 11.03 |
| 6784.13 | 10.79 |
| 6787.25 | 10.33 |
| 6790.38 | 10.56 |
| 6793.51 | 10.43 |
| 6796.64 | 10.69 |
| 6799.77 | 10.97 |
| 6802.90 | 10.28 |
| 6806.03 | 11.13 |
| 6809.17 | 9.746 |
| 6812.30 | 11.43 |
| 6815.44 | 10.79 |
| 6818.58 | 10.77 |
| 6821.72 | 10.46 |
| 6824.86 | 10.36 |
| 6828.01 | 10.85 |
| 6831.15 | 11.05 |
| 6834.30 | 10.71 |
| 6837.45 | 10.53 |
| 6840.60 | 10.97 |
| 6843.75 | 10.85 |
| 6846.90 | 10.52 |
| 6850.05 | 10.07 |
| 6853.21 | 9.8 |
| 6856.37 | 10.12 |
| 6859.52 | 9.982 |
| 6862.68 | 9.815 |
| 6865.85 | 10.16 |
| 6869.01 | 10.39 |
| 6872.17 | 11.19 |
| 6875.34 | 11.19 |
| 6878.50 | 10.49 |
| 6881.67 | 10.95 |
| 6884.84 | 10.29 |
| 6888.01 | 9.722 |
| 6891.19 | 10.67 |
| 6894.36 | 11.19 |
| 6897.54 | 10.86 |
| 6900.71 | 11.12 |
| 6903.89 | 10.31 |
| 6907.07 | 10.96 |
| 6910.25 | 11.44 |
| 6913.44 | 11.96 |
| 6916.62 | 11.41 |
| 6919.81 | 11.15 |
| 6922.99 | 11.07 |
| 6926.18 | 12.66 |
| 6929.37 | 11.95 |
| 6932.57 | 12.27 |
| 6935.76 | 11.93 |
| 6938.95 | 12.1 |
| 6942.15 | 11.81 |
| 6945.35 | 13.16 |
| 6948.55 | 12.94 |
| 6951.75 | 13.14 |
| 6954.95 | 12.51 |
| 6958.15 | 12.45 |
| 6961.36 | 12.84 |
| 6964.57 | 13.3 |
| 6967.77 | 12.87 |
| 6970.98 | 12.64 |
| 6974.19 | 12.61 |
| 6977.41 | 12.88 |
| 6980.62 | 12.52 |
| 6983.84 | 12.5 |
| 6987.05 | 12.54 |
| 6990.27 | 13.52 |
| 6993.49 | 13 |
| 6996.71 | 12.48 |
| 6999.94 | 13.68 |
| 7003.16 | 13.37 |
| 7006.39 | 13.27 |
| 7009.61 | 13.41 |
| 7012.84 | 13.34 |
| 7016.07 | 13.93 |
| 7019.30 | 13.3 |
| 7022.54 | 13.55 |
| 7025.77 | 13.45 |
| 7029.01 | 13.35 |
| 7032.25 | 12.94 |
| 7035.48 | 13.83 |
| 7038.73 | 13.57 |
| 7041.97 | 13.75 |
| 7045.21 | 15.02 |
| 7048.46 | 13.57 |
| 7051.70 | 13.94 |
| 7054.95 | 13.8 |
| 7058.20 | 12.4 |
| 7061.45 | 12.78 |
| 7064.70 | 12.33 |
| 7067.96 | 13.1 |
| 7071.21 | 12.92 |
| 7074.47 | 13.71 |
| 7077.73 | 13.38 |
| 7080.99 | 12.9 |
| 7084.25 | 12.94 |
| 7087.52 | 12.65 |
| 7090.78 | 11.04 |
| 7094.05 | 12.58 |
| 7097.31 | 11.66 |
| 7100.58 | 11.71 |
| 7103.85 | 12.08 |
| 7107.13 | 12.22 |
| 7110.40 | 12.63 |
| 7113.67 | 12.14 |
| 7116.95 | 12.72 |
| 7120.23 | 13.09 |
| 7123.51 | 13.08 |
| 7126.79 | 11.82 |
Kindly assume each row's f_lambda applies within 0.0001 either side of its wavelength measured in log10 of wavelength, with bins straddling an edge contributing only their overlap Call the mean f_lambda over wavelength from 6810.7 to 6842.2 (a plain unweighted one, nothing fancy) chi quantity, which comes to 10.8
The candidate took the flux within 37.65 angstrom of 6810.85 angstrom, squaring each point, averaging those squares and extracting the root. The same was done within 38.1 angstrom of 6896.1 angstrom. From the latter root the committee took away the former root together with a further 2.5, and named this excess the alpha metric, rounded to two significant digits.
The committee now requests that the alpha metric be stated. -2.2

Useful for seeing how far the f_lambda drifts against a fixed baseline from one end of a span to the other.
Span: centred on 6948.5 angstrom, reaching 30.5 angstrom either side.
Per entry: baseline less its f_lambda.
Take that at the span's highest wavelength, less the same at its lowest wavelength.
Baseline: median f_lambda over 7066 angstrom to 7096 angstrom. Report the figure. -1.7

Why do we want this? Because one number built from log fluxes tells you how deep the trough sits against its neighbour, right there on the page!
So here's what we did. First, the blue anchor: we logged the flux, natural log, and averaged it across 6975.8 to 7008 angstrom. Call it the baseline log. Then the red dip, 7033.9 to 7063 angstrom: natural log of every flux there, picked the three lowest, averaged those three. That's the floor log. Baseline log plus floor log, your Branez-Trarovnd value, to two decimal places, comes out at 5.12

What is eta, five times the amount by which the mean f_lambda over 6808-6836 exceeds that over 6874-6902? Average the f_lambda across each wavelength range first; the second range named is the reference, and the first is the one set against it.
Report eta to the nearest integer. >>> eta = 0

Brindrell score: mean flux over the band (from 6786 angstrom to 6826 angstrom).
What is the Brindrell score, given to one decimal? 10.6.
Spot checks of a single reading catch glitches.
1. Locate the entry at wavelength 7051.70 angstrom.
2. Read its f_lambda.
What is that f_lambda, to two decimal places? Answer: 13.94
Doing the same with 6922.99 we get 11.07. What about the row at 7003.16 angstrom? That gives 13.37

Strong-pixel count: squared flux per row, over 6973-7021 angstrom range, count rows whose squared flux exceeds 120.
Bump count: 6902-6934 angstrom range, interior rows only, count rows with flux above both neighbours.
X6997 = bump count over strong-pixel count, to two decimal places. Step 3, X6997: 0.13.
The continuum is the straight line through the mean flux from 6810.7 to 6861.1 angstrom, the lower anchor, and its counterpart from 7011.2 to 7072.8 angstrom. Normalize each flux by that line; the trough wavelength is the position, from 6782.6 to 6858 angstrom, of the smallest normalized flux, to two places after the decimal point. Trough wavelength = 6853.21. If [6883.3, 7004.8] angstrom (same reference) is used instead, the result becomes 6888.01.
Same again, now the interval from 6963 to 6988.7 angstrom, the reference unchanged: 6987.05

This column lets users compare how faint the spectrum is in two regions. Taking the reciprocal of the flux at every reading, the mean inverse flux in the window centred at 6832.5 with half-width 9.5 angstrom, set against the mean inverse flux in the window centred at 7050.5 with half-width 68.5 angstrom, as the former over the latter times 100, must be 121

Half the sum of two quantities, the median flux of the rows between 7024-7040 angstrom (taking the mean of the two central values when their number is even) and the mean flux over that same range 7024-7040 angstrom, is 13.4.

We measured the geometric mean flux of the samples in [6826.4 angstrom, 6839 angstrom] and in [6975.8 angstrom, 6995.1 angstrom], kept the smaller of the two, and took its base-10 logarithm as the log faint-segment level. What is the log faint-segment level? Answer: 1.03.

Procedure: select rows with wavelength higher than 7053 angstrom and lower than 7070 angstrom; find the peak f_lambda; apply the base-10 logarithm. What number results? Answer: 1.140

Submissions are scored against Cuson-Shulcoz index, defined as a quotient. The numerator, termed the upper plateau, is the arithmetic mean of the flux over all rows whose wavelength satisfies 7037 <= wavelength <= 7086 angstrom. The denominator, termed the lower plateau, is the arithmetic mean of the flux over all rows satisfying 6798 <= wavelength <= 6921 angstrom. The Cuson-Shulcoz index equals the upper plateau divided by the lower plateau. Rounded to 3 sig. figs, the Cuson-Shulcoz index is 1.25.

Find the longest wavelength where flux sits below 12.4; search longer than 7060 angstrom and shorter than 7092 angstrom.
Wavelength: 7090.78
